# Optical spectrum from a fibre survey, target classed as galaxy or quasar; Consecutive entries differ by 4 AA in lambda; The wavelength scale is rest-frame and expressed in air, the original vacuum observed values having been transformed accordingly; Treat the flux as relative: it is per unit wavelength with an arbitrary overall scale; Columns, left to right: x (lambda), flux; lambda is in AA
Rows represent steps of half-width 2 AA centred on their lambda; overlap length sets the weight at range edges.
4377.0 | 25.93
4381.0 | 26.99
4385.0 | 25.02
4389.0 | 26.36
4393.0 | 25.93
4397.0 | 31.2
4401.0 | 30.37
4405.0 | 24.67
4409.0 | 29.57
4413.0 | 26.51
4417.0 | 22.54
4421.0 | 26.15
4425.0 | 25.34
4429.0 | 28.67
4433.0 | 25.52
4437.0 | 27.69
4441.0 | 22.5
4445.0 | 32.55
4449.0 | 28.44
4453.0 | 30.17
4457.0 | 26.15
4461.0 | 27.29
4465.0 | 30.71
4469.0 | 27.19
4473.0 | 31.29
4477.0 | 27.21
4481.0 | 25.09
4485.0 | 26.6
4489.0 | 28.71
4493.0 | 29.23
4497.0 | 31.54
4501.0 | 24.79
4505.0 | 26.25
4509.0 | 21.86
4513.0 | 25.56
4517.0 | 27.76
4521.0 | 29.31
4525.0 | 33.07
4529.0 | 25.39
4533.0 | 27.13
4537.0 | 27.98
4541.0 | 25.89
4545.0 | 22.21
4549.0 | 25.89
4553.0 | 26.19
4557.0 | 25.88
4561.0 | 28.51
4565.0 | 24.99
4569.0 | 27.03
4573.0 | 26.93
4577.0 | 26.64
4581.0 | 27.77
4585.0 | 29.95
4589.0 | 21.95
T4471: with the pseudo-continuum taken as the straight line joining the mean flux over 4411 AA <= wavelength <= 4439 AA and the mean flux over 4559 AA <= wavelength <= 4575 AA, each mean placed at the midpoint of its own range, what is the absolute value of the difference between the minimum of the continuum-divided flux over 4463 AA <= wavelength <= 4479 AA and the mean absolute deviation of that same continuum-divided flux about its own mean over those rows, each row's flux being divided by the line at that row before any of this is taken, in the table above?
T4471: 0.96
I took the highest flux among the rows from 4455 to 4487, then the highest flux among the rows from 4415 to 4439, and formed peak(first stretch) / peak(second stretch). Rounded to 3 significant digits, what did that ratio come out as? 1.09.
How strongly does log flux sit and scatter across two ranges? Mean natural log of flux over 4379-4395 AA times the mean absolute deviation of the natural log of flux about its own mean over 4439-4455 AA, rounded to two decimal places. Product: 0.37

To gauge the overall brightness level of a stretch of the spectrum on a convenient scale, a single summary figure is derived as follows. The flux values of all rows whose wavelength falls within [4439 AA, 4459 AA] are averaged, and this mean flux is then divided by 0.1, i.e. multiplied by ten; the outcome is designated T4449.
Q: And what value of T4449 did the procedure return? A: 280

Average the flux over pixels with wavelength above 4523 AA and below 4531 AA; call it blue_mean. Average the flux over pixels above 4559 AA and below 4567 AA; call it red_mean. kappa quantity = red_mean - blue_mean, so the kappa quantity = -2.5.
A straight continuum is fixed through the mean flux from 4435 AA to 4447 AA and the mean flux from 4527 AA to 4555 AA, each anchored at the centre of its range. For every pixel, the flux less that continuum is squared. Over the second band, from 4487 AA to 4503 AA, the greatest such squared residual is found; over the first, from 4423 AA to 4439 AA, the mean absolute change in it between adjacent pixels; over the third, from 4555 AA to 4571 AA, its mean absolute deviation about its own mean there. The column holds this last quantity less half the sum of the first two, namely -11.6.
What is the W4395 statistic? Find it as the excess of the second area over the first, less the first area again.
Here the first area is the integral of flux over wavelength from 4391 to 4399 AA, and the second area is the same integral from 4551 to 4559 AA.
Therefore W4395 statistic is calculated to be -249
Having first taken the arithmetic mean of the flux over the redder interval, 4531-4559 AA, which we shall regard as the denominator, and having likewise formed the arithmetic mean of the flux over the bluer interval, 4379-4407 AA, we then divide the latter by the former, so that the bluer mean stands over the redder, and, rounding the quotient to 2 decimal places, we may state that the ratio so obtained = 1.05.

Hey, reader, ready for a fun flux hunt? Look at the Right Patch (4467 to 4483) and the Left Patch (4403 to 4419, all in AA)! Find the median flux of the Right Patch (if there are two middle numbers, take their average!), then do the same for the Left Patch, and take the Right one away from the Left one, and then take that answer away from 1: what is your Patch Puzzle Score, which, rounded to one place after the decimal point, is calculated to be 2.6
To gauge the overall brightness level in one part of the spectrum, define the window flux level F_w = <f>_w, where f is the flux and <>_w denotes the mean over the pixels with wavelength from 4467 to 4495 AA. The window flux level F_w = 27.9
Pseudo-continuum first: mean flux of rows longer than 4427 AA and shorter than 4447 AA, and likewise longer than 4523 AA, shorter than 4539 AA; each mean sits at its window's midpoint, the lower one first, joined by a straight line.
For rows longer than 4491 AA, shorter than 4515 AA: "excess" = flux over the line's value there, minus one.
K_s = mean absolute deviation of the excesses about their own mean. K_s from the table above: 0.093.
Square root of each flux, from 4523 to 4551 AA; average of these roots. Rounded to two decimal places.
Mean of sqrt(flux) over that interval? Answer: 5.17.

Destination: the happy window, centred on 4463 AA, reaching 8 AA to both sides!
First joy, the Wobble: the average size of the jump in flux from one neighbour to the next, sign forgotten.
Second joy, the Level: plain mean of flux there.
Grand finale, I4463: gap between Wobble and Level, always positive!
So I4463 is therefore 25.1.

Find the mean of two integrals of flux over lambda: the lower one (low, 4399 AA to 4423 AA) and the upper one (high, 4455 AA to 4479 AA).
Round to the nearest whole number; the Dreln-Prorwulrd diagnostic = 659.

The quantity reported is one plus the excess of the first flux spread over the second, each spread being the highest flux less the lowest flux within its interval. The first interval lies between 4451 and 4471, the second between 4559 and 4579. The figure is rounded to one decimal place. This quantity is 2.0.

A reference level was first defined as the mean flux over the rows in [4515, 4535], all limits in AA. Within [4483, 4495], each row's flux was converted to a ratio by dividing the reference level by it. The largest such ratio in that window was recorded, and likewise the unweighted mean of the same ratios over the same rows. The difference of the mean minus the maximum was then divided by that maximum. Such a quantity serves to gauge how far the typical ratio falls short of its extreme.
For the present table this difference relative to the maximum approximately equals -0.054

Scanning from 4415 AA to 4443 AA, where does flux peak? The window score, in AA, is 4429.0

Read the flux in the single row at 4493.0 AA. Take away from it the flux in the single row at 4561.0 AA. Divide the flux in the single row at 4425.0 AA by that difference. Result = 35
